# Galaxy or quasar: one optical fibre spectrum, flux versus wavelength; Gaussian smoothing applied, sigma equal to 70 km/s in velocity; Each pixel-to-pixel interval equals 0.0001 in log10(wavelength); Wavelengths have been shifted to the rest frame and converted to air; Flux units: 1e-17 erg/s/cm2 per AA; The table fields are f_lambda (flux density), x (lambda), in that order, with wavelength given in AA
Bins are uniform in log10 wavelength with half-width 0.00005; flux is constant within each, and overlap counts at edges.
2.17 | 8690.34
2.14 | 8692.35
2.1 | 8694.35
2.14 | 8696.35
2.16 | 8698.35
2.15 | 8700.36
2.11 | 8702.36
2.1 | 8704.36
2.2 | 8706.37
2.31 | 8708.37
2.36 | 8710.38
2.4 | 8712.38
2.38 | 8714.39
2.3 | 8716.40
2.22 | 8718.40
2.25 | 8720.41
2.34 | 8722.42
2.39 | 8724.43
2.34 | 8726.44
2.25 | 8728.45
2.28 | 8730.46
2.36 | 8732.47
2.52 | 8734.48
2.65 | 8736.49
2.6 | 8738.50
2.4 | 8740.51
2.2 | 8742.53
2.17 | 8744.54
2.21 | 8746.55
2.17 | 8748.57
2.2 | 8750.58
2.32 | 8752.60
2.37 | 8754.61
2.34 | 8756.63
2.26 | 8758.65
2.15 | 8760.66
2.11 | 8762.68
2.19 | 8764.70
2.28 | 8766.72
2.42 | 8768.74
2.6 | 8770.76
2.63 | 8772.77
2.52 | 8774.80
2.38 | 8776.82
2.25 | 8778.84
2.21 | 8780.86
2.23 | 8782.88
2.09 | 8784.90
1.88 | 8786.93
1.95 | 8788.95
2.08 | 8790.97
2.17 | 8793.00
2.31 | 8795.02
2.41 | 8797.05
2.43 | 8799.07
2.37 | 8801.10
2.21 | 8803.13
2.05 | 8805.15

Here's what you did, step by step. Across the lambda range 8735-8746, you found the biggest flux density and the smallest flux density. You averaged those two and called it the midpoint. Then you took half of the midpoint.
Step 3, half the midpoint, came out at 1.205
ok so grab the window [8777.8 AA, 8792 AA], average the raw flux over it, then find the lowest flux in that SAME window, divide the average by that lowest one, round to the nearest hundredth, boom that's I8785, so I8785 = 1.12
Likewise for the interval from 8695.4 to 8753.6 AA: 1.09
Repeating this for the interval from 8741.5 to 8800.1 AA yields 1.20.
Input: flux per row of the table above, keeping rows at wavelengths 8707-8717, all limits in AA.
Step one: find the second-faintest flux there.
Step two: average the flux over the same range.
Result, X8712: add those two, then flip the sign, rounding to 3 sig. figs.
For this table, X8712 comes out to -4.66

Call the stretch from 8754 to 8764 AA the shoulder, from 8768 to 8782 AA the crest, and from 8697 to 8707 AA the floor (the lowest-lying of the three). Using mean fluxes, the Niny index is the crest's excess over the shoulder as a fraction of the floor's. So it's 0.09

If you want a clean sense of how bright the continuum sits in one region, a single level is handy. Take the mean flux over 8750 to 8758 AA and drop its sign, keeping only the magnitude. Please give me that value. 2.31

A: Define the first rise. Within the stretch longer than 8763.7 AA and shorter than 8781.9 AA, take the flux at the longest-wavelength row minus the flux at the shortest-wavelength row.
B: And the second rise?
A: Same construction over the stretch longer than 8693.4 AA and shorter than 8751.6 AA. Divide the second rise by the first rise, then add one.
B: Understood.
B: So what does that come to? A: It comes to 6.0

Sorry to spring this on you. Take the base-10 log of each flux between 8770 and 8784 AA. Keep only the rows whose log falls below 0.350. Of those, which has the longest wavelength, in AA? 8782.88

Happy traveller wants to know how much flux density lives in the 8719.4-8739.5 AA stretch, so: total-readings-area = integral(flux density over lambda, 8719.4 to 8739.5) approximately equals 48.2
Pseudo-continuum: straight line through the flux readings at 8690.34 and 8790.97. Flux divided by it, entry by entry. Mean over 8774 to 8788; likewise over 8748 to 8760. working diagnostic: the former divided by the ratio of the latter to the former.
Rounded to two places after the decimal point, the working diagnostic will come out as 1.05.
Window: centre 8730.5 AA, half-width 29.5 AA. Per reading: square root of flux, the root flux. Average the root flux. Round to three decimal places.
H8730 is 1.519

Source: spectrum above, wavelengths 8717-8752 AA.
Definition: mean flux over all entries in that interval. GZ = 2.326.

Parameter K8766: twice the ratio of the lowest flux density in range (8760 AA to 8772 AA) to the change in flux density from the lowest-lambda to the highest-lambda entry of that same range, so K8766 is 9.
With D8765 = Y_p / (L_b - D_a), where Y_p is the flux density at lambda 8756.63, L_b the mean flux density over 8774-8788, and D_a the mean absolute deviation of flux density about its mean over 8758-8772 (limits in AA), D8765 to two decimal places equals 1.12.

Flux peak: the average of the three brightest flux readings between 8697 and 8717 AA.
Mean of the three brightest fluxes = 2.38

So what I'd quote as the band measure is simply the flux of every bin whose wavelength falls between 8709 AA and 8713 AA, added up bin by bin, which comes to 4.8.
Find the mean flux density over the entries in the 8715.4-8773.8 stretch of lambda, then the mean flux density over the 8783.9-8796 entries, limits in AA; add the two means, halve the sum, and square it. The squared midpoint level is 4.86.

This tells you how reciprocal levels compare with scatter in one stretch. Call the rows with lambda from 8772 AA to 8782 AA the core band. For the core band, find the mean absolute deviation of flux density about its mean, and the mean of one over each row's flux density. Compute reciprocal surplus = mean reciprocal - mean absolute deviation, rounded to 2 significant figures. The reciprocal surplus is 0.28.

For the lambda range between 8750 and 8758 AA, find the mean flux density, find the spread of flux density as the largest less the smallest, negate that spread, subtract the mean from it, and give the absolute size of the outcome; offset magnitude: 2.48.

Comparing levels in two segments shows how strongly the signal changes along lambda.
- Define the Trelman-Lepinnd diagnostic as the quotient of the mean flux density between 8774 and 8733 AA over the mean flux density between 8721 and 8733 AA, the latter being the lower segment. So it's 1.01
